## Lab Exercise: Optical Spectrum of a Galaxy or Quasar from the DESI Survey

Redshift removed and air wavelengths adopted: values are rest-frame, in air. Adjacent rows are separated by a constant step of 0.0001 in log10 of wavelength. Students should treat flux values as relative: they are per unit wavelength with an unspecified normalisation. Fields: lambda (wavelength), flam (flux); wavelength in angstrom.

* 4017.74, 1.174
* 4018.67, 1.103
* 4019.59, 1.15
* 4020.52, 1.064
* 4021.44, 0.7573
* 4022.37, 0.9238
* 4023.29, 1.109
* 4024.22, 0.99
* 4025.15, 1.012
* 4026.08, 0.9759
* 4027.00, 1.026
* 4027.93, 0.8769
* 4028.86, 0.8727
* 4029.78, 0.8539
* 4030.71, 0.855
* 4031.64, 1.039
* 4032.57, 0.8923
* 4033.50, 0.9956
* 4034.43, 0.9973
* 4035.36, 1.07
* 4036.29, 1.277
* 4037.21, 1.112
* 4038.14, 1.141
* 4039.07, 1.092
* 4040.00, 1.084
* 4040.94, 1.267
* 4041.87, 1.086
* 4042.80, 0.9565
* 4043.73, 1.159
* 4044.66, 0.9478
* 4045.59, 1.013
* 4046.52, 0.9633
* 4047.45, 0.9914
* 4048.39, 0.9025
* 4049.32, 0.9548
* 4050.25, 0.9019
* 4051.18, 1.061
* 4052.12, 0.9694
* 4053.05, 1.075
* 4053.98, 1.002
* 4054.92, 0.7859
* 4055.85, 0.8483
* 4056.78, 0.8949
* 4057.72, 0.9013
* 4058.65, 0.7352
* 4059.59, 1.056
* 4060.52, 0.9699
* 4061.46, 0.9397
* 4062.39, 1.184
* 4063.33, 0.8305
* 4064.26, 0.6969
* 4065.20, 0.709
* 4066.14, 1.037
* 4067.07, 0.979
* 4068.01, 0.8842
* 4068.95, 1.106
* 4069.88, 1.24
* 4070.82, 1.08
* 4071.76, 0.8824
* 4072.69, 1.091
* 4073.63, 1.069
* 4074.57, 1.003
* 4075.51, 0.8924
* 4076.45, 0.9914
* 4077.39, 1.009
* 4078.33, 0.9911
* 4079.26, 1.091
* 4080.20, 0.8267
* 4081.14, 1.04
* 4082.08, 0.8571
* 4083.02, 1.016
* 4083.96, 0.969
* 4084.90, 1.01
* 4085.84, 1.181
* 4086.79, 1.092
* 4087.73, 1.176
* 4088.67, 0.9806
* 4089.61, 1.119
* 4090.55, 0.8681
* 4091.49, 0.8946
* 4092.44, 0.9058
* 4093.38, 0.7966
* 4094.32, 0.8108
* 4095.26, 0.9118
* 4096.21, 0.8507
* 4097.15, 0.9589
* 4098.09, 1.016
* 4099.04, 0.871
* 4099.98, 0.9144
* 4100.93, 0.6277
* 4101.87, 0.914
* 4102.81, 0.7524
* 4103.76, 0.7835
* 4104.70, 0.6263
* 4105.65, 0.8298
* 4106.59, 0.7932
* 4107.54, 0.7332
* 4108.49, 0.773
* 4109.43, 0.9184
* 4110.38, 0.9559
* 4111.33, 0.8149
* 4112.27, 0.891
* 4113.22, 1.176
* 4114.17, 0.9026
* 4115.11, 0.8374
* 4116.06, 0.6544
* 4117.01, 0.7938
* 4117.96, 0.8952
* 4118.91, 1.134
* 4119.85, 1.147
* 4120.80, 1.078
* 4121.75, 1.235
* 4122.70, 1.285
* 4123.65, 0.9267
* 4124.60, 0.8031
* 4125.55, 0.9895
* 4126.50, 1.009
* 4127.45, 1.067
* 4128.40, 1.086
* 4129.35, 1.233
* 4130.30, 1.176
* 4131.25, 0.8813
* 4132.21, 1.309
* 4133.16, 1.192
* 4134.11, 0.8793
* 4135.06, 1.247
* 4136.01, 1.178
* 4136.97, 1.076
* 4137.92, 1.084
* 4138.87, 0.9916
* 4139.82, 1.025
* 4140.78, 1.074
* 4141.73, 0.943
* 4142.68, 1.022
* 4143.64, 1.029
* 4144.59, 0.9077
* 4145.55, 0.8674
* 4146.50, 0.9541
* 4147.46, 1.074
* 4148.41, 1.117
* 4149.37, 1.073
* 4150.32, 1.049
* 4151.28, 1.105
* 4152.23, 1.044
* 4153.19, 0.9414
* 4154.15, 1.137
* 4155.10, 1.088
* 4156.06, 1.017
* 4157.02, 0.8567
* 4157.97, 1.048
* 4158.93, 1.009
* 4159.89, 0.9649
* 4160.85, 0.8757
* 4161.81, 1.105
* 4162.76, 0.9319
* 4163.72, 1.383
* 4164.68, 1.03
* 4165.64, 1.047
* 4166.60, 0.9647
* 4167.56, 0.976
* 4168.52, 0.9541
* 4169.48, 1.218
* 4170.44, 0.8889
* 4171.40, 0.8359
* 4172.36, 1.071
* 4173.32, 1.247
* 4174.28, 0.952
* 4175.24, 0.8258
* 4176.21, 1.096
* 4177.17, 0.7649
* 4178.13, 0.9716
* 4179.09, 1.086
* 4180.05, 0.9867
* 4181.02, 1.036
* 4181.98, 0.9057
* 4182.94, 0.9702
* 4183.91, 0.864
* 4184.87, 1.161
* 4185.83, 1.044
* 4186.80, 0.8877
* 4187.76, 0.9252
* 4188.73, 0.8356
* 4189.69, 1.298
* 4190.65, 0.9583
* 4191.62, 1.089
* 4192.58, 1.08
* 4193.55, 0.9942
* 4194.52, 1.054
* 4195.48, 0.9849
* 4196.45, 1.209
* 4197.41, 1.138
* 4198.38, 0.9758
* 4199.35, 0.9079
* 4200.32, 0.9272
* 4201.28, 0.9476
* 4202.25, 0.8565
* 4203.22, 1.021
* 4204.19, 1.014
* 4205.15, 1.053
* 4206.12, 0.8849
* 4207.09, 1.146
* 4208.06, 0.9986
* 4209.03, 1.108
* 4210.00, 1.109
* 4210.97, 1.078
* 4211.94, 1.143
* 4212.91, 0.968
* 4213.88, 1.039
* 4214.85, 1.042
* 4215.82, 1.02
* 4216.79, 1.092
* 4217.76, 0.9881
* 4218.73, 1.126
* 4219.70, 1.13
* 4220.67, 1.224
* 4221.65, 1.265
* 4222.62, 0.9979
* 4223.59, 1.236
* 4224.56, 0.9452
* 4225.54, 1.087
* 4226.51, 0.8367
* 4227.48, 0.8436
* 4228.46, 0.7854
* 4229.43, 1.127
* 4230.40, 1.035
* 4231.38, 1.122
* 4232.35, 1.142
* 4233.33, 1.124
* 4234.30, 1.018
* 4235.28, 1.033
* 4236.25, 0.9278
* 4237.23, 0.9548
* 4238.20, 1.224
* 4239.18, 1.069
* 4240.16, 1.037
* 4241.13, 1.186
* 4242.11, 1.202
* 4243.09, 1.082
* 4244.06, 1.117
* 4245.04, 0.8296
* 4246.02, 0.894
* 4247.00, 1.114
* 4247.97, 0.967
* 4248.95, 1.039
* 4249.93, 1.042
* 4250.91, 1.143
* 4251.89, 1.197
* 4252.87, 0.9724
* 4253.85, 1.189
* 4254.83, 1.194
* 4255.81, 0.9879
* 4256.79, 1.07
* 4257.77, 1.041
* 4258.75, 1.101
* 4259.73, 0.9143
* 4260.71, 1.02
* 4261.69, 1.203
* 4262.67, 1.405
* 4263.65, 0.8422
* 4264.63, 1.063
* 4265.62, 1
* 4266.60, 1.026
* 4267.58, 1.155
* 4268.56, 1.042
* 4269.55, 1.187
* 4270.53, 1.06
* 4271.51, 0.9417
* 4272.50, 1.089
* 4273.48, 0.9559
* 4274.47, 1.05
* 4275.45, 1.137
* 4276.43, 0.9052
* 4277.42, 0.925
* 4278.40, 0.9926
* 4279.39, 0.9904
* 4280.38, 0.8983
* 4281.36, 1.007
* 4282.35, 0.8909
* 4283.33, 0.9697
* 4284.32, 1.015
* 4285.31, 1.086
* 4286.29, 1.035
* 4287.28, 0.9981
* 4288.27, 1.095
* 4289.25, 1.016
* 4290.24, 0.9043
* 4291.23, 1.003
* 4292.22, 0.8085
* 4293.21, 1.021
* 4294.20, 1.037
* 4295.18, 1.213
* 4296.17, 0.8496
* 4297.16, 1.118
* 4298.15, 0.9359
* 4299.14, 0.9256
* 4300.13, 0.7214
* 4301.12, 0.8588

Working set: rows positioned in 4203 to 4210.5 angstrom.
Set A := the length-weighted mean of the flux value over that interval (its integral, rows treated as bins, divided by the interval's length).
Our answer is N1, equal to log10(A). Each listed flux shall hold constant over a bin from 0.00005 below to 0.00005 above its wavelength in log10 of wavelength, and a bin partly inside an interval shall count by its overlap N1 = 0.018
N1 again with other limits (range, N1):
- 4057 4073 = -0.019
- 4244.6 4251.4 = 0.002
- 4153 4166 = 0.014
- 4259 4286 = 0.013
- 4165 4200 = 0.002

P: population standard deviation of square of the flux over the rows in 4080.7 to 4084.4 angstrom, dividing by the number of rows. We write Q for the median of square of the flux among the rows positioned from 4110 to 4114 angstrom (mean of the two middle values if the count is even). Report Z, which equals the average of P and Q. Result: 0.49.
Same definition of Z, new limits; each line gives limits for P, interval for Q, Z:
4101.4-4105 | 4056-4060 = 0.48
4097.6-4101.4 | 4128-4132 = 0.76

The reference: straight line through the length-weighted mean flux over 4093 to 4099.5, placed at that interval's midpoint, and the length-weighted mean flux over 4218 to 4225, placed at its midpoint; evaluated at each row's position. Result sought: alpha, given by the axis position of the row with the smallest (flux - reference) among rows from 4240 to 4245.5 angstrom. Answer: 4245.04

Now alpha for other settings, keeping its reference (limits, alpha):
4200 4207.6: 4202.25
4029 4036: 4030.71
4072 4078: 4075.51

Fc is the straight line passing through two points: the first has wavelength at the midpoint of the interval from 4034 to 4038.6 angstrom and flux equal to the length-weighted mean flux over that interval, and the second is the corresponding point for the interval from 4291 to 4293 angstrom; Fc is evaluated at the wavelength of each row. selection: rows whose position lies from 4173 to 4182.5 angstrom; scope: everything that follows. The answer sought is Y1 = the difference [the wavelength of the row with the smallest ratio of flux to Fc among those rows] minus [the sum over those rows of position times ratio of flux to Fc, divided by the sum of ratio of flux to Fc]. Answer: -0.4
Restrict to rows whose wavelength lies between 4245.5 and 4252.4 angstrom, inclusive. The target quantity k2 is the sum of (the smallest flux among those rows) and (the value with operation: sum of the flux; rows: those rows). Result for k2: 8.3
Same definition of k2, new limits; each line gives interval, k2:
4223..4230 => 7.6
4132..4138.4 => 8.8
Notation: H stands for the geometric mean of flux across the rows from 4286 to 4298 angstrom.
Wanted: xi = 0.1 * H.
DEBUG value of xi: 0.100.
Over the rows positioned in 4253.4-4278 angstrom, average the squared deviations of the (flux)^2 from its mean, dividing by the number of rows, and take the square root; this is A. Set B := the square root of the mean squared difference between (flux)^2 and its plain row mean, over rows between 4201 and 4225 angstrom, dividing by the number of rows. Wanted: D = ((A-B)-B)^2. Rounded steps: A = 0.264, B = 0.22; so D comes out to 0.028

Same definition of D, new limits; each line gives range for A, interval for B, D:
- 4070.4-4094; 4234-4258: 0.051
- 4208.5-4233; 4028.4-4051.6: 0.058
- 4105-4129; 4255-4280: 0.035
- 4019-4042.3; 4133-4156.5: 0.018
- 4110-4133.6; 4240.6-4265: 0.044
